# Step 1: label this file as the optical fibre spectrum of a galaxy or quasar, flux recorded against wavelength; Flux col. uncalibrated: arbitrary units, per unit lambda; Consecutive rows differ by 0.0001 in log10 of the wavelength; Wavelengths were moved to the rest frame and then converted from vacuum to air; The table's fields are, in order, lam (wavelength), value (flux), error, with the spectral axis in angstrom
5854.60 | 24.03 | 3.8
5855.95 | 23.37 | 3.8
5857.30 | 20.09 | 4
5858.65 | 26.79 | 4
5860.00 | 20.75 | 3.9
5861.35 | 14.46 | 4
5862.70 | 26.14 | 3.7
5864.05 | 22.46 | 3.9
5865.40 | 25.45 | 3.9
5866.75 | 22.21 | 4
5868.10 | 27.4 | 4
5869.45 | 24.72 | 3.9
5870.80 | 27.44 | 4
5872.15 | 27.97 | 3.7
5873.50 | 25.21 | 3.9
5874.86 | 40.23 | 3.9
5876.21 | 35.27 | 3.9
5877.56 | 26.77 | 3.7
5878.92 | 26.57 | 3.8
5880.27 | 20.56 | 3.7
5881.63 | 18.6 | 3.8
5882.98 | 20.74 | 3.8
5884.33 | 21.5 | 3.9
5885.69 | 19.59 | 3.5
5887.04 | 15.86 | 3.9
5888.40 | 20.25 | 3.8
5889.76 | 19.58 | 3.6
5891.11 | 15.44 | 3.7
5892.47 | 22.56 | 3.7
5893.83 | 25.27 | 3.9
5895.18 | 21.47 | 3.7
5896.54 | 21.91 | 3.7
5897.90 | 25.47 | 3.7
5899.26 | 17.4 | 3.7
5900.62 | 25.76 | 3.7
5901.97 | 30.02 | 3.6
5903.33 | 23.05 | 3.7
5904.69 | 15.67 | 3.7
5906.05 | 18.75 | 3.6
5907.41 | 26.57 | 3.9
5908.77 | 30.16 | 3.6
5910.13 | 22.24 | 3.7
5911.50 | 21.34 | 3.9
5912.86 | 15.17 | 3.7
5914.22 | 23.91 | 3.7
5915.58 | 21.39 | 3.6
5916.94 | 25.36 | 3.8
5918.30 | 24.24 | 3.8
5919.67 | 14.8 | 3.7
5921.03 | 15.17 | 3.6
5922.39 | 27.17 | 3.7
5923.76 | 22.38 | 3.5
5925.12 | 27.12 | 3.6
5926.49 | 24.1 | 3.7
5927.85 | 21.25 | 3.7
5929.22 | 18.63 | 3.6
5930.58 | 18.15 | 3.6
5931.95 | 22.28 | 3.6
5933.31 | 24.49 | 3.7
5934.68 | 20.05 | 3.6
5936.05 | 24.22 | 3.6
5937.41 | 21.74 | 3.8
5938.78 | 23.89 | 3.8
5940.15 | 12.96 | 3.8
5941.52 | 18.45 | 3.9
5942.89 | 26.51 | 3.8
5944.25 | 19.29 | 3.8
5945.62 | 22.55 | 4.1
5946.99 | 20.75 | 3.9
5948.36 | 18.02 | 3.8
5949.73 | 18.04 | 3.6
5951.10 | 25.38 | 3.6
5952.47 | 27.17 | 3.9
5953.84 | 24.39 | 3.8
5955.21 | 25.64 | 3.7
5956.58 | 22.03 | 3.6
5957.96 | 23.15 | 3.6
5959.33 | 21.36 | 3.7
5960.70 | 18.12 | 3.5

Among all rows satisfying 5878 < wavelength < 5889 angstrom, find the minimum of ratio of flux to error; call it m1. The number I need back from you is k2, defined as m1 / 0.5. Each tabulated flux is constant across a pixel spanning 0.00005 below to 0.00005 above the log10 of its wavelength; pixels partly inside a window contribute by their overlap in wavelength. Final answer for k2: 8.1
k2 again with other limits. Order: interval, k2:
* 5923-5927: 12.8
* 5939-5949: 6.8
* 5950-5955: 12.8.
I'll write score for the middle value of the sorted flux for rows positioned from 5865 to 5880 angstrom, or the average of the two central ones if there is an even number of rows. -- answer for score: 26.8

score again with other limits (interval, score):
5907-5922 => 22.2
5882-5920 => 21.5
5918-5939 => 22.3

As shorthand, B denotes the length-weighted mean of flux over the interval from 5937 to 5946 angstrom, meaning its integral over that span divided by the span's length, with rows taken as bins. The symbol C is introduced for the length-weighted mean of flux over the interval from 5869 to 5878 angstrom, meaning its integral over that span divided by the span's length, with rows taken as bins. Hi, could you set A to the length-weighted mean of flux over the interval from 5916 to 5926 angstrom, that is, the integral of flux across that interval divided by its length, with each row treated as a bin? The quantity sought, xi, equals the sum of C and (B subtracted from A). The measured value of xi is 32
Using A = 22.3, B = 20.7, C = 29.9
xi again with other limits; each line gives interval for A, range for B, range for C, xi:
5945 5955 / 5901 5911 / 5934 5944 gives 20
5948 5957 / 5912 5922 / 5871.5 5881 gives 32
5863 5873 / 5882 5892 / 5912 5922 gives 27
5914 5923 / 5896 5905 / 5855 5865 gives 21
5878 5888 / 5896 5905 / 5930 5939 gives 20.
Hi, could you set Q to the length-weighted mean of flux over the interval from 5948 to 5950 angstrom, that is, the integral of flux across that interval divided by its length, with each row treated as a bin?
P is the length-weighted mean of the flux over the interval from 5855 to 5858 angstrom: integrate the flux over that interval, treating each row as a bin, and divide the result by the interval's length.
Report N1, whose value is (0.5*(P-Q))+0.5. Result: 2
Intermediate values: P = 21.9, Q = 18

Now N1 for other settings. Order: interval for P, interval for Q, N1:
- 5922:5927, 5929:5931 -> 4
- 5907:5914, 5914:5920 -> 1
